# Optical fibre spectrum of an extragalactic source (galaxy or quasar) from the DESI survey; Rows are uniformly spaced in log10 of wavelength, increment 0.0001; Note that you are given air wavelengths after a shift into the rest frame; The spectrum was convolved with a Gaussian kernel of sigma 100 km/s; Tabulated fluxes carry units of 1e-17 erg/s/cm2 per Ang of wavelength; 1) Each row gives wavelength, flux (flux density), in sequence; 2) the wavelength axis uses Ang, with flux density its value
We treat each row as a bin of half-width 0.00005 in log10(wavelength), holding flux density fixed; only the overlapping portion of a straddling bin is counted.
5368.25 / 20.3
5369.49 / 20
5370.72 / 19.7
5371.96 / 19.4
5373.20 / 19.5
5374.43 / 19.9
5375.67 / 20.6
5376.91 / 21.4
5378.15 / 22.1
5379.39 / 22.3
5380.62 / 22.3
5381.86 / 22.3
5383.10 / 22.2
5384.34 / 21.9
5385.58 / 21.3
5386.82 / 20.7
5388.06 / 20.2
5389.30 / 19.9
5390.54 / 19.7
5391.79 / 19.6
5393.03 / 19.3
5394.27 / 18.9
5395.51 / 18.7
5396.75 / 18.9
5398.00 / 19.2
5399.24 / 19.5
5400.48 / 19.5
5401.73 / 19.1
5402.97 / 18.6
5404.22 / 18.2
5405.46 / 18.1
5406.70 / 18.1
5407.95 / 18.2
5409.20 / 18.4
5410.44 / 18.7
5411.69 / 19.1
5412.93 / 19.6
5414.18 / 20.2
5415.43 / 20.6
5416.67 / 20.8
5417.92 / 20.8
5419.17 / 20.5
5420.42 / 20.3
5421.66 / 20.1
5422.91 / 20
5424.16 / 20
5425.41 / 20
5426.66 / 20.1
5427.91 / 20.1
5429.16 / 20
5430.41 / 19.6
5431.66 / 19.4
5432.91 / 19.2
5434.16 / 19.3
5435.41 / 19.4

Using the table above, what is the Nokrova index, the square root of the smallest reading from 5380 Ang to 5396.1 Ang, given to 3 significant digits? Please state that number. 4.32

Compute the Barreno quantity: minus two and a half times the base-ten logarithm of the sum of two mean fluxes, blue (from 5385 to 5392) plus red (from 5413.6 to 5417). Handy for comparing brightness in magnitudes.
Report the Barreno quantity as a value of -4.03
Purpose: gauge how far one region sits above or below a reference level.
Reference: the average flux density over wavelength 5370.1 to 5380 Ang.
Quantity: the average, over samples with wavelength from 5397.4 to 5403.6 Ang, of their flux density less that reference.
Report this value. -1.4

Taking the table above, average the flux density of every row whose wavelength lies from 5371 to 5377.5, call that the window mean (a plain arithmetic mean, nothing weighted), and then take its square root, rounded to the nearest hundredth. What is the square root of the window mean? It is 4.49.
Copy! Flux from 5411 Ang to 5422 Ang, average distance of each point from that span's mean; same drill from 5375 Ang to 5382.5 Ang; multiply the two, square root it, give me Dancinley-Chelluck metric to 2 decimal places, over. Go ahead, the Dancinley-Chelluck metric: 0.48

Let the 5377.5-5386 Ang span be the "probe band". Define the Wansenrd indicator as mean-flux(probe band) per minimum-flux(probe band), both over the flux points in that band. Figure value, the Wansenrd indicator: 1.04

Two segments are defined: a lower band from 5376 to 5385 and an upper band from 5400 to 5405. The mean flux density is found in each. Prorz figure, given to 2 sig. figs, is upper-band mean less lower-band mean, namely -3.2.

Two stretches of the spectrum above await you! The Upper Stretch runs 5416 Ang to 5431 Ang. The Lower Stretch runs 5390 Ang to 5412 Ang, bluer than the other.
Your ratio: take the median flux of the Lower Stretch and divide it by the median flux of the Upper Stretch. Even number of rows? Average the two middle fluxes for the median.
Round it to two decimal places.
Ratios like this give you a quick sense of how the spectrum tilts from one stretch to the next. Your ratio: 0.94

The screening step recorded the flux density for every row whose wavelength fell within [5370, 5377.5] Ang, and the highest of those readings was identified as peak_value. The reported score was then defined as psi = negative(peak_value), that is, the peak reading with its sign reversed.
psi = -21.4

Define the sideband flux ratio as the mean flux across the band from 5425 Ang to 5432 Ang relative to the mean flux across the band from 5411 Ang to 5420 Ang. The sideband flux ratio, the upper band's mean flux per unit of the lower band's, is 0.98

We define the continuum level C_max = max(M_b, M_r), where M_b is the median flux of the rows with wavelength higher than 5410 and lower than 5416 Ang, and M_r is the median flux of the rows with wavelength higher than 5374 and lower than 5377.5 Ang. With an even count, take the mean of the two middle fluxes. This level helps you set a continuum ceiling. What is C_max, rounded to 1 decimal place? 20.6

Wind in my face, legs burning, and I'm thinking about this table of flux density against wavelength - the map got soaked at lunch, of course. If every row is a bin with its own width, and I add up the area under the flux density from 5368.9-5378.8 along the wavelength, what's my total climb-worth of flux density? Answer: 201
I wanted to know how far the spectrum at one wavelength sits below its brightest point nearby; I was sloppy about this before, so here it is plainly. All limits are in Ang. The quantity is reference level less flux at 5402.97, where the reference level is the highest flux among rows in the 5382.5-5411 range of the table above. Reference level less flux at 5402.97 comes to 3.6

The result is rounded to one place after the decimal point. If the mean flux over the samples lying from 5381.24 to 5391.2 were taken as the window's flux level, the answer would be 21.0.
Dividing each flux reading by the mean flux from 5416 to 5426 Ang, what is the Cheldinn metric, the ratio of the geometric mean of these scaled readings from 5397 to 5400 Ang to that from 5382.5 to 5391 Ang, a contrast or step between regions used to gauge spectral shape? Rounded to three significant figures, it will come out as 0.929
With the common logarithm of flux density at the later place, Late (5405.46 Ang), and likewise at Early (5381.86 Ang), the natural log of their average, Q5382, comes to 0.265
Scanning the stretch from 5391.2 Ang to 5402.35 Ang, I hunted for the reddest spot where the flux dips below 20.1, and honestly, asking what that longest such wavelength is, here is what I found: 5401.73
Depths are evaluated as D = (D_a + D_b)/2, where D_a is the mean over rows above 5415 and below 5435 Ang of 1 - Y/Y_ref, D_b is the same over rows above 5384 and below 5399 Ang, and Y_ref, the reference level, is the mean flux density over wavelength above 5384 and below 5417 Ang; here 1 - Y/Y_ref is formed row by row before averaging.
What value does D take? -0.026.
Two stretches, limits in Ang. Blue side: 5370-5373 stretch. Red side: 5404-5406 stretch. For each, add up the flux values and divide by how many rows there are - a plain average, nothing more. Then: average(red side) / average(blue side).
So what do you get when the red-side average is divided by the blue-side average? 0.93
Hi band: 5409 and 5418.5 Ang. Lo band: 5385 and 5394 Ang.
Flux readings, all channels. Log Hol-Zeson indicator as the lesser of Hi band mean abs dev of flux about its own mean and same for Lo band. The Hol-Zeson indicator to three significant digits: 0.543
